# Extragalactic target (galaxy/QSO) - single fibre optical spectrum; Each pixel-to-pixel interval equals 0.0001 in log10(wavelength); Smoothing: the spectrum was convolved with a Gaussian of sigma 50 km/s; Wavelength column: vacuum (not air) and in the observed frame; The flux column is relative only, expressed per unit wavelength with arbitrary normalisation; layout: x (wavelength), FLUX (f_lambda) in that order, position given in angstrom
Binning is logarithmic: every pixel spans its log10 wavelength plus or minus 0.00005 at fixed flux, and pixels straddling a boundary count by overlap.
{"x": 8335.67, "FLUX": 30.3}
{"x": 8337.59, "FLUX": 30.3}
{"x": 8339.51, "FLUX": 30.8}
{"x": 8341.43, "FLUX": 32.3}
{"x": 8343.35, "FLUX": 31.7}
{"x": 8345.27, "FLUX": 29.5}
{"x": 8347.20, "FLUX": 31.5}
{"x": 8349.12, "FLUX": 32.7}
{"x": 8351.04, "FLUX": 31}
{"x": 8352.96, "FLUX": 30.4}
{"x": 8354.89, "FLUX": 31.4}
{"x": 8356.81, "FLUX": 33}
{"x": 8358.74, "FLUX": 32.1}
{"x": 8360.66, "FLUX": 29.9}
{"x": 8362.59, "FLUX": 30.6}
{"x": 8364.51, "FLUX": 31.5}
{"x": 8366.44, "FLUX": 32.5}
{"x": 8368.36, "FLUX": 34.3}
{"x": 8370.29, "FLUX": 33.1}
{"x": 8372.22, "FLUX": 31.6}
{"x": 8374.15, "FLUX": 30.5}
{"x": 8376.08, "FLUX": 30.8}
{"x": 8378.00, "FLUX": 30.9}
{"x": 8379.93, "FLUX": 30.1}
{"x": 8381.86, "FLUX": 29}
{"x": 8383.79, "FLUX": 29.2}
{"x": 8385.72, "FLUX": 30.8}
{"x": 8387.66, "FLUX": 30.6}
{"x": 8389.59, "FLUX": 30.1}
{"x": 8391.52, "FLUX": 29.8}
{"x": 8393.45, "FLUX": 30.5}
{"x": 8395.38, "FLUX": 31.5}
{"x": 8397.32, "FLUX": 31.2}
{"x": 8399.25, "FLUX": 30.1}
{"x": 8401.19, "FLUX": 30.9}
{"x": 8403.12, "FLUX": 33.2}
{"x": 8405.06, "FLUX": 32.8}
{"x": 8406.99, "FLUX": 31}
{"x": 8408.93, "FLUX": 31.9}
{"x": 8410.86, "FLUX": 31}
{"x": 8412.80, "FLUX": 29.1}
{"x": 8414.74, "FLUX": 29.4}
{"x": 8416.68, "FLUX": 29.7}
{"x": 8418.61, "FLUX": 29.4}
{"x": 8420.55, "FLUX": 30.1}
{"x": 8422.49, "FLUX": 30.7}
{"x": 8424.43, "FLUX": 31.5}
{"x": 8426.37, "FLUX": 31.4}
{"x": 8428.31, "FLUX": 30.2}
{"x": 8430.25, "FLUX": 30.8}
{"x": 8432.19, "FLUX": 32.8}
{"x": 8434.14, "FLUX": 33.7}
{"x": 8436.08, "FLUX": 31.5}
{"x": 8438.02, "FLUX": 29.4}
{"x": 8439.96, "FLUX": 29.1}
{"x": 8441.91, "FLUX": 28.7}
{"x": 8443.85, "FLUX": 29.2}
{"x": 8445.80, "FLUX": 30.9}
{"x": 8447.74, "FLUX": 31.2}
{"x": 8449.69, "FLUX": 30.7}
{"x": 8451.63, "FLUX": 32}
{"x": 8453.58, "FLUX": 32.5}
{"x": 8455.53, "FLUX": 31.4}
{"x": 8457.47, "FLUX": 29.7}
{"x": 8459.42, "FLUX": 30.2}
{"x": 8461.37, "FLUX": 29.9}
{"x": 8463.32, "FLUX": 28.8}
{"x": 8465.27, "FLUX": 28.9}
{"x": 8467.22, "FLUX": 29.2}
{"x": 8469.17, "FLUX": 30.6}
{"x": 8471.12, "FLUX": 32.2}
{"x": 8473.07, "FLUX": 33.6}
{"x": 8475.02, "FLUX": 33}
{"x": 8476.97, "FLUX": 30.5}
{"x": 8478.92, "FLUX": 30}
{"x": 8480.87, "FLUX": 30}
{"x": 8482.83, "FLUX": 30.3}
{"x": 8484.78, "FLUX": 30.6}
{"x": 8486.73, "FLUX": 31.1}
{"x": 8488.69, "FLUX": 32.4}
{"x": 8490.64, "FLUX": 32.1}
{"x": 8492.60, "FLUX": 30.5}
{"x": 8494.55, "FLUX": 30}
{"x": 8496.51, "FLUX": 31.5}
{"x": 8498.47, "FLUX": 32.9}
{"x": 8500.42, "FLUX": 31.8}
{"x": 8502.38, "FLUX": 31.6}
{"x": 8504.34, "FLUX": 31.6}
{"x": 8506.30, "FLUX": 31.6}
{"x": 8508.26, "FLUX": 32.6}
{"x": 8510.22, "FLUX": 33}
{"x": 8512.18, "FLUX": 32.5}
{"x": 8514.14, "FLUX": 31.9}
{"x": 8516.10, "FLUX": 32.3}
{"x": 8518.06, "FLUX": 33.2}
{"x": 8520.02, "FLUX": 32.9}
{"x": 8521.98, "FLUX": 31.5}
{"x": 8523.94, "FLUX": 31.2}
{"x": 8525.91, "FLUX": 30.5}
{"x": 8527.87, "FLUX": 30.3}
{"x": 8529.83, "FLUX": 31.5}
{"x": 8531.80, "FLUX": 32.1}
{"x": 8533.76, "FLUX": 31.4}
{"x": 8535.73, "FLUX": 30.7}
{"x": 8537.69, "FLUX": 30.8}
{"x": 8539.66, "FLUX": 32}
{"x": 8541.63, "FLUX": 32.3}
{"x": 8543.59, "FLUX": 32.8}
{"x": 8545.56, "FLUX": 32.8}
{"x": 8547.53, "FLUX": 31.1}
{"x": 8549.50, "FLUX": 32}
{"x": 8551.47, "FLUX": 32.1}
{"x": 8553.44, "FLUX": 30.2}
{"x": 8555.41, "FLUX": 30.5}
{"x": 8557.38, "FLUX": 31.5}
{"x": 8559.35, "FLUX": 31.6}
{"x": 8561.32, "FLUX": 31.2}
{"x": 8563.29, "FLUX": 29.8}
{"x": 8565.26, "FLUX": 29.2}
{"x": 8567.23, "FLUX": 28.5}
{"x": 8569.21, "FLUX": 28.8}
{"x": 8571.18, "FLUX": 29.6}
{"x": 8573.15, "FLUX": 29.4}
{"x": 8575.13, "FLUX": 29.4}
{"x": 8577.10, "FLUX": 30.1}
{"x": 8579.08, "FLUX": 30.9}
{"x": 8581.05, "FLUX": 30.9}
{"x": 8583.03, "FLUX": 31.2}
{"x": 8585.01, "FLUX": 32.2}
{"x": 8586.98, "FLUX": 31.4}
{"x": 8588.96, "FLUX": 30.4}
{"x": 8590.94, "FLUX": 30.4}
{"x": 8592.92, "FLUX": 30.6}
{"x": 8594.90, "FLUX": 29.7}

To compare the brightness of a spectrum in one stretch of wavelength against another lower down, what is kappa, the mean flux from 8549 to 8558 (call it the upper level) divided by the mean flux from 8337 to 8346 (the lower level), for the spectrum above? 1.01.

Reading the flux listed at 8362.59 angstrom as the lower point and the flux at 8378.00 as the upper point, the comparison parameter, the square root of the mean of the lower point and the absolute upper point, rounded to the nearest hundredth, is 5.55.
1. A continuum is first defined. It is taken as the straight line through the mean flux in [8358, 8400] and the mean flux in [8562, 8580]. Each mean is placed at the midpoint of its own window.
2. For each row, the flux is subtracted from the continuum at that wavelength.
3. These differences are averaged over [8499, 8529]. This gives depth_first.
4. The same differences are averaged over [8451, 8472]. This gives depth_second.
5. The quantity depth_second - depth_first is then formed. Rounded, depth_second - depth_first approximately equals 1.8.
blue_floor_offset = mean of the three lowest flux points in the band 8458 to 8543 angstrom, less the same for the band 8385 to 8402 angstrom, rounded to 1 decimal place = -1.0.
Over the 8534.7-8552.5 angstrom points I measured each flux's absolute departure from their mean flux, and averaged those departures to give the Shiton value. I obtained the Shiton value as 0.65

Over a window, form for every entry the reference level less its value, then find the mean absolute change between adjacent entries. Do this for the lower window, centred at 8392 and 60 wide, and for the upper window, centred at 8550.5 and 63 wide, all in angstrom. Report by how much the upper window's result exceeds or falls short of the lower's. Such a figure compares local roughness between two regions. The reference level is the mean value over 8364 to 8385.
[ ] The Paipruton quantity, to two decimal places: -0.24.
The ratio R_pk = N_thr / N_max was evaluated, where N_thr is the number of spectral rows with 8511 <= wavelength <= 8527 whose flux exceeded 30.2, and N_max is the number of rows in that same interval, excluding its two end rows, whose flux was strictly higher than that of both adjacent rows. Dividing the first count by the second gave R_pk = 8.0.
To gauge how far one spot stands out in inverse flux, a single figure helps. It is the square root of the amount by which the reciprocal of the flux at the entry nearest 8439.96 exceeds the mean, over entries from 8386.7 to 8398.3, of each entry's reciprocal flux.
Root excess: 0.041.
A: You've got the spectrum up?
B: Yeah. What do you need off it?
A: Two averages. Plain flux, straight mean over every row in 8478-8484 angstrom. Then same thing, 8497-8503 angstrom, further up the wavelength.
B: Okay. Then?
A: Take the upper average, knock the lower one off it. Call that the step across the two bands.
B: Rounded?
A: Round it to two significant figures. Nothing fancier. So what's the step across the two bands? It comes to 2.0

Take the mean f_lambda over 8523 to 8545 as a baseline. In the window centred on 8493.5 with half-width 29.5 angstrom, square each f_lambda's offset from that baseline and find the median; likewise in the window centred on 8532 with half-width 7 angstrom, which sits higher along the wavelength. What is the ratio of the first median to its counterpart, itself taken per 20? 0.10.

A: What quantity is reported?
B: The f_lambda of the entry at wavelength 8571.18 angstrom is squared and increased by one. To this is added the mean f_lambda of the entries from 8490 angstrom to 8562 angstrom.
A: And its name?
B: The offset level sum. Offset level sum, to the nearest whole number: 909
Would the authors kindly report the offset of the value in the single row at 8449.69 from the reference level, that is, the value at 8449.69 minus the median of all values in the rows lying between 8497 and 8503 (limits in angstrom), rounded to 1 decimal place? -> -1.1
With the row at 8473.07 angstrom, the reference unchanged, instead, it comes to 1.8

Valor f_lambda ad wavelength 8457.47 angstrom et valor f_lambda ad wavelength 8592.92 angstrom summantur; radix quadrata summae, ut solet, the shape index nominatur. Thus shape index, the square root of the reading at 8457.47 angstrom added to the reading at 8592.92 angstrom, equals 7.77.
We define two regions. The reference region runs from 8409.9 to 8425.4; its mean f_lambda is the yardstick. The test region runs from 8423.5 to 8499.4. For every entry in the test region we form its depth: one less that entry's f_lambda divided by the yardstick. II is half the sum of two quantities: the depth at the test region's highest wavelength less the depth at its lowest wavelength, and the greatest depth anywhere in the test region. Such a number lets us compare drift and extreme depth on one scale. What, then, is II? 0.00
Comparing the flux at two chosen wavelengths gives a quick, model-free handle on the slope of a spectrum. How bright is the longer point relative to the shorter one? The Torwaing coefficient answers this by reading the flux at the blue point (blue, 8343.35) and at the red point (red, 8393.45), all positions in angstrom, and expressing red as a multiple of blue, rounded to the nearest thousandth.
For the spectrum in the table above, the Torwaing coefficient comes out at 0.962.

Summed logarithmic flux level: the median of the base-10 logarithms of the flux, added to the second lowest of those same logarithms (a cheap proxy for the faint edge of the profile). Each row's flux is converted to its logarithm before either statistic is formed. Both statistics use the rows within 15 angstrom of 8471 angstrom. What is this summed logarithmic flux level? 2.94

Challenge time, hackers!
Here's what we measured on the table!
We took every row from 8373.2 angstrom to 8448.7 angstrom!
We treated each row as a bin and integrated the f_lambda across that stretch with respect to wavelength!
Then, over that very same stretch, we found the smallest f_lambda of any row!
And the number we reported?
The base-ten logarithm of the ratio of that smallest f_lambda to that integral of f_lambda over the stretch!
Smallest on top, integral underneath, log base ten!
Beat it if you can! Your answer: -1.91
